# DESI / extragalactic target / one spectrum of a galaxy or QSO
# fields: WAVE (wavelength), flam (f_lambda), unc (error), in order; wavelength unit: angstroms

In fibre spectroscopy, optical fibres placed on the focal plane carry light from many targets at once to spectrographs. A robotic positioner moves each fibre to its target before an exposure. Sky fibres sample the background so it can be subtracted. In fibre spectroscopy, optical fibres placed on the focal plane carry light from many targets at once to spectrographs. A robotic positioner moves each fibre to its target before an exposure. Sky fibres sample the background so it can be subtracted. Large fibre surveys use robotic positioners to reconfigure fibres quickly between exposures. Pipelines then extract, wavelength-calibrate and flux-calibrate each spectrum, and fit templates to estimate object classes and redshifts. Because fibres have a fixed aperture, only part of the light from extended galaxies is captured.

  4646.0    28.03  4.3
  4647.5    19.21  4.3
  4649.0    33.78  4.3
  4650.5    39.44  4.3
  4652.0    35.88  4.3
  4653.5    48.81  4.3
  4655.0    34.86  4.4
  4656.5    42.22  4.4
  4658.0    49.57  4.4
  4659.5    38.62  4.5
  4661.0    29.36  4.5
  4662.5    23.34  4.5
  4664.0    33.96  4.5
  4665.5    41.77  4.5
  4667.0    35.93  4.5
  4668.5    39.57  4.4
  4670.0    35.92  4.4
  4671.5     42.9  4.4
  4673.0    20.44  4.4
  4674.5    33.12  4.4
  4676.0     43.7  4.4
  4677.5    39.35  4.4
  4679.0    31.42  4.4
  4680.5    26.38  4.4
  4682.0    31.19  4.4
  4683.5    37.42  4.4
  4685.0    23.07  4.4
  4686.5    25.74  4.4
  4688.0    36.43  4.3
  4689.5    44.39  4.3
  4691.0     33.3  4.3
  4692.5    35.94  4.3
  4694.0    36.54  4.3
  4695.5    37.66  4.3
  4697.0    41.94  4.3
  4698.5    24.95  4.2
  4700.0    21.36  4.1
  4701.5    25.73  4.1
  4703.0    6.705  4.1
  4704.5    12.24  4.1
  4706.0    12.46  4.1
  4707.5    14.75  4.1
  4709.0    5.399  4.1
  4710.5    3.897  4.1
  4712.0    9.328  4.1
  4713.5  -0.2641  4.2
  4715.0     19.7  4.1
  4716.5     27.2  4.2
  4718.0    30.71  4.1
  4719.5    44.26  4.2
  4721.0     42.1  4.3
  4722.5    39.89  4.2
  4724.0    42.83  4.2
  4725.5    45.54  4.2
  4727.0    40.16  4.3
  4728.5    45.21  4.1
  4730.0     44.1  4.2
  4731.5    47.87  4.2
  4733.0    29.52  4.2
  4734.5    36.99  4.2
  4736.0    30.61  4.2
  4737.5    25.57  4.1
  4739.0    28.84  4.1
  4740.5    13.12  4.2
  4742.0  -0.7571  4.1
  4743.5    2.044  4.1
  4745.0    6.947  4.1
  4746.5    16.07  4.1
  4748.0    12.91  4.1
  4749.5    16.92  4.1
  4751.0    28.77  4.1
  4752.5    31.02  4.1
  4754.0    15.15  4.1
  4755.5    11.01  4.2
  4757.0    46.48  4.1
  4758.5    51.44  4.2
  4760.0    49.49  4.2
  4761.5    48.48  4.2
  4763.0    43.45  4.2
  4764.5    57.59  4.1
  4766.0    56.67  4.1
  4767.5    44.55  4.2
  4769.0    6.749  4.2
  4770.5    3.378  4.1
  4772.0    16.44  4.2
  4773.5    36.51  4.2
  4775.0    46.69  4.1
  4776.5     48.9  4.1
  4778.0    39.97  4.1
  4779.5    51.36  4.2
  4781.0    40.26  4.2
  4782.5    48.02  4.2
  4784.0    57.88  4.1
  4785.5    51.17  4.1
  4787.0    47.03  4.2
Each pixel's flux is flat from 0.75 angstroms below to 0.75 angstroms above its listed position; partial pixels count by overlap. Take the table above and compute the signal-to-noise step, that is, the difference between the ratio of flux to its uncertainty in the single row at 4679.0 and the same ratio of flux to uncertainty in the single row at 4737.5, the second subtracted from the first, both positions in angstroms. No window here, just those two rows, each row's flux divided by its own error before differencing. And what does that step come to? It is 1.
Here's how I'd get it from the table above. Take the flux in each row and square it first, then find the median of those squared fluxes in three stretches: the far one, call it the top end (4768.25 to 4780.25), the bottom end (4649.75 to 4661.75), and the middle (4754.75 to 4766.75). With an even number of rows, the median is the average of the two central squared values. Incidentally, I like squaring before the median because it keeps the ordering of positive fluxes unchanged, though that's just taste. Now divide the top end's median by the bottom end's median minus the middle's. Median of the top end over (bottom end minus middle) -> -1.7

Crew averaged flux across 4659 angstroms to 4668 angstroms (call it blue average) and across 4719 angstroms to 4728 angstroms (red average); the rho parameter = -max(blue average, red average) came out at -42.5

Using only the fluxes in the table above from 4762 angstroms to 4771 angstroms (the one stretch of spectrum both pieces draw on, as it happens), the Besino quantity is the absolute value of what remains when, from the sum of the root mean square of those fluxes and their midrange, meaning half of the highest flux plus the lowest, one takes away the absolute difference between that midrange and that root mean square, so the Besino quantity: 61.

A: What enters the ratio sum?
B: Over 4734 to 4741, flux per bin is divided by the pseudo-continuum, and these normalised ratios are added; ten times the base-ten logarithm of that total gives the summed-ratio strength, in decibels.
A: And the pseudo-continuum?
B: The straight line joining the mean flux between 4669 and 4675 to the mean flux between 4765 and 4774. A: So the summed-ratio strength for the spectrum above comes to 7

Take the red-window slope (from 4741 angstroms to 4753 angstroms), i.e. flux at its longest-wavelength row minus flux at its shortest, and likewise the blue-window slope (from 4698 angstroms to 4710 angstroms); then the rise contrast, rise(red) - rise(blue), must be 51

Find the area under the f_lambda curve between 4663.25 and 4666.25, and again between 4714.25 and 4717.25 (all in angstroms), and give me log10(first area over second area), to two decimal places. 0.21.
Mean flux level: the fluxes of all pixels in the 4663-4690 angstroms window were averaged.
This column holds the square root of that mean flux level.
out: 5.9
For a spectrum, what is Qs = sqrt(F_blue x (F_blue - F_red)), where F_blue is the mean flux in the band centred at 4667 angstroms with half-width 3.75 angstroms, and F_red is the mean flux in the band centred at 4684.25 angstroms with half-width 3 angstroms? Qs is 17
